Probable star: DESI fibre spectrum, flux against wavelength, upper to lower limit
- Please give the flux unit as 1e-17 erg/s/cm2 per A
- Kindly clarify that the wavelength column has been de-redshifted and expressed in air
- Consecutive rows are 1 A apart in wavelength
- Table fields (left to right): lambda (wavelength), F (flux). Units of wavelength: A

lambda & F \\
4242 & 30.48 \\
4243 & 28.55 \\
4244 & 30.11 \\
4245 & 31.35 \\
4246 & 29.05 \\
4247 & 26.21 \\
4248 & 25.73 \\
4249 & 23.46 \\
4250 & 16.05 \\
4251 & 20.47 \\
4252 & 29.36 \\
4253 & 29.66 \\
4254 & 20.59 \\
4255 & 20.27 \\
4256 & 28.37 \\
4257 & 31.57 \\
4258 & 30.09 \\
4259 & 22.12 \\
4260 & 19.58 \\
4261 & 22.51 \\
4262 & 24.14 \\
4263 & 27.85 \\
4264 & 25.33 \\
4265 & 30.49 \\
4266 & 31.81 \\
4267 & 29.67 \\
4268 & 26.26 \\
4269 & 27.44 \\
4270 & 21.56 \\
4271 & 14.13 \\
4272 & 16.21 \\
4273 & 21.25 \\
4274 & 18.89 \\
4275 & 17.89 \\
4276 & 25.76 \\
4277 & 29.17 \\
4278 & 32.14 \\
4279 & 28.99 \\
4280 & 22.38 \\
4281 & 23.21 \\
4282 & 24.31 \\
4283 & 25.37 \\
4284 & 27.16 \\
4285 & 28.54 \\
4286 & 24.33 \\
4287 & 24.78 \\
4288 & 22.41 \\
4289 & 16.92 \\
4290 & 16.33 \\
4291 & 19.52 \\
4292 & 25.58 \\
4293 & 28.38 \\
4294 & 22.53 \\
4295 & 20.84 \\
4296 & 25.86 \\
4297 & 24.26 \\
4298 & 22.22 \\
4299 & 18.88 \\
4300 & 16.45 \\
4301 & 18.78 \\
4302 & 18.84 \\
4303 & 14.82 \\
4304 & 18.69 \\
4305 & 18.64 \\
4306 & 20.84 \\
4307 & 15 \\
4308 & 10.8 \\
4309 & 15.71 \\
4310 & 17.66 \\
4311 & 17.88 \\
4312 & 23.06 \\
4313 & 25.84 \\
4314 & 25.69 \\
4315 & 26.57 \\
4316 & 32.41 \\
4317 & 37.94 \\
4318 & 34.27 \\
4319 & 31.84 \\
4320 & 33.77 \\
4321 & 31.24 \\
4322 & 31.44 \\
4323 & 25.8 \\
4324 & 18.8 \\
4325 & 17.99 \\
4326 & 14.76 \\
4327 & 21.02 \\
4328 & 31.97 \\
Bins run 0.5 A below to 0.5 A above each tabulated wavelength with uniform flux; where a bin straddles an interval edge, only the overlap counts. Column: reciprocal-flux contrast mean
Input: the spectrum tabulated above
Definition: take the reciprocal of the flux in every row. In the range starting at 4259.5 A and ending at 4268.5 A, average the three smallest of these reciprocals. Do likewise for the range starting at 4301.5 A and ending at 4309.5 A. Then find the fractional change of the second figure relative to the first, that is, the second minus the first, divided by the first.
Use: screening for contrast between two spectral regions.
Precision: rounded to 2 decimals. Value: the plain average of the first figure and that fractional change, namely 0.31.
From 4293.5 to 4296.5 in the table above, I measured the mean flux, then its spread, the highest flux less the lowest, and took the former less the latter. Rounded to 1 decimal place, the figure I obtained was 18.1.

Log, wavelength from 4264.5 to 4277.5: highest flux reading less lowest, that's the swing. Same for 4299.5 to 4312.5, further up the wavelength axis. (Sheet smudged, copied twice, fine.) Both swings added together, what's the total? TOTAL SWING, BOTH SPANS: 30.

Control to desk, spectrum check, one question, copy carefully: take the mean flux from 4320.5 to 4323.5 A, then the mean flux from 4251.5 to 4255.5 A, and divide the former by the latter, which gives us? 1.18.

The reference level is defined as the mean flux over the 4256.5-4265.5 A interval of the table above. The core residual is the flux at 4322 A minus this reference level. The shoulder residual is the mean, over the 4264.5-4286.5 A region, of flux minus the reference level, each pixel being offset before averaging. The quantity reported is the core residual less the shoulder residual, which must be 6.6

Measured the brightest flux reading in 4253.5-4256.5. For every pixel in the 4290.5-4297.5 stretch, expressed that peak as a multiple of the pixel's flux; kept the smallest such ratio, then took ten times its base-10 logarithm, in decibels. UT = 0.0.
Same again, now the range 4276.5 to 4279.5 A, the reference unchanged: -0.5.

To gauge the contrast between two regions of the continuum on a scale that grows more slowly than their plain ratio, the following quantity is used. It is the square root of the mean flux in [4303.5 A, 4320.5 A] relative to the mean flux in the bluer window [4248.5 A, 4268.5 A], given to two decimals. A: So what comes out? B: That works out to 0.97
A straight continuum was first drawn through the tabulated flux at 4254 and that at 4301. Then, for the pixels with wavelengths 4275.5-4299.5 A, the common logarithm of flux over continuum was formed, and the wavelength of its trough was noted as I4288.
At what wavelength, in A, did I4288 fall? 4290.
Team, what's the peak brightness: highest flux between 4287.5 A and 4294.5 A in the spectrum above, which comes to 28.38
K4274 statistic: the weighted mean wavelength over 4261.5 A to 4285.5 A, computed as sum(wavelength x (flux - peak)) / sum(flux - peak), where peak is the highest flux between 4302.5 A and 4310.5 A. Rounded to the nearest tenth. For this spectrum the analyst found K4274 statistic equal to 4273.2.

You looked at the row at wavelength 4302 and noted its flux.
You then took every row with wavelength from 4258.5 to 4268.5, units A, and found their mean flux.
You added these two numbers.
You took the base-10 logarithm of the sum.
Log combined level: 1.65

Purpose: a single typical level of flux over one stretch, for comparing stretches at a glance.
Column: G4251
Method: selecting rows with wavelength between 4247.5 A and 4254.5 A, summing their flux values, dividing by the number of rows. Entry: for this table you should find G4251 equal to 24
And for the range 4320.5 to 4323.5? 29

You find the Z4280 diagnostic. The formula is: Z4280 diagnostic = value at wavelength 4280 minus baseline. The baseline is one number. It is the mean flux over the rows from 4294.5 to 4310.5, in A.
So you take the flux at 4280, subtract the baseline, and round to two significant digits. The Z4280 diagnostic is 3.7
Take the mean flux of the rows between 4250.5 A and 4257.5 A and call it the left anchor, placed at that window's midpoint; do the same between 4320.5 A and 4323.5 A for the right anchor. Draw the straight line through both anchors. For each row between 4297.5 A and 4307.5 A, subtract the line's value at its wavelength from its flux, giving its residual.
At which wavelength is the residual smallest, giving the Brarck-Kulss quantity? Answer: 4307 A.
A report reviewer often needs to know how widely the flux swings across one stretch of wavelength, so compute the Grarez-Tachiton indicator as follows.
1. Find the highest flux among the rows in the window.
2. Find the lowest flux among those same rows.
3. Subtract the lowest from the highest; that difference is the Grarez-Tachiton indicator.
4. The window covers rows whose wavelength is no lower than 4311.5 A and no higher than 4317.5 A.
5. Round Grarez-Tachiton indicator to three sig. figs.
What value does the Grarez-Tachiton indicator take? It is 14.9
